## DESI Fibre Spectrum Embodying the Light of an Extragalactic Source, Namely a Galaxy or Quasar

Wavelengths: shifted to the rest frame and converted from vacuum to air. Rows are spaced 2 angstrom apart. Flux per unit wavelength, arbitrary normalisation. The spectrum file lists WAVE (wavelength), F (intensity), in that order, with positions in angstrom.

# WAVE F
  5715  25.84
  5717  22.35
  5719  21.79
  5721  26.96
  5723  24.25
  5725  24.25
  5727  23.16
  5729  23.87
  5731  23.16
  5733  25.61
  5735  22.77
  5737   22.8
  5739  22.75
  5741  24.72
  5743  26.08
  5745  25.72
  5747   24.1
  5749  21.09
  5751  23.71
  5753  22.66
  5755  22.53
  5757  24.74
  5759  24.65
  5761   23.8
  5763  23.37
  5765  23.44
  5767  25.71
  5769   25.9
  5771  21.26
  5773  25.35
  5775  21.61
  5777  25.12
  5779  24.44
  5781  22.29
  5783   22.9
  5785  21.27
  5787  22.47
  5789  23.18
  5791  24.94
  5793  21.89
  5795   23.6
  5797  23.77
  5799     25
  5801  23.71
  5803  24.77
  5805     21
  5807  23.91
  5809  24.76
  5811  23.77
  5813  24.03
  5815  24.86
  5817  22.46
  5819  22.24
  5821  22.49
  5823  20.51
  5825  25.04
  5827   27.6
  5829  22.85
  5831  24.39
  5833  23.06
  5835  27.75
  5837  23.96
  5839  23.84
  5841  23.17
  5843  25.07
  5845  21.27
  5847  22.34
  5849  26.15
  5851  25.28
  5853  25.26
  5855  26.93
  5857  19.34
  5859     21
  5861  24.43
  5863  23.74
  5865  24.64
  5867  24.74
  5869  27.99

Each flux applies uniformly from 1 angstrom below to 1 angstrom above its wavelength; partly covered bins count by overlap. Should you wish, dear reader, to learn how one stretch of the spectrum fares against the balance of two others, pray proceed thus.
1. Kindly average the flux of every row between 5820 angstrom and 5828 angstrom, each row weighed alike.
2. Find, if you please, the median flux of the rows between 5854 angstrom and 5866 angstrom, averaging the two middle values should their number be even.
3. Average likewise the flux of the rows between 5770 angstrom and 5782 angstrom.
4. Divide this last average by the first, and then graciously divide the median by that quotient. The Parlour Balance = 24.7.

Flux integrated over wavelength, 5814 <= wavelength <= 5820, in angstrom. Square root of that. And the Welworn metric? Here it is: 11.8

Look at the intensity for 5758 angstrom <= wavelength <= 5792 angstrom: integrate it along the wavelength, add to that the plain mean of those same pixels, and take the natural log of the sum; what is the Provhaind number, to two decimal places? 6.72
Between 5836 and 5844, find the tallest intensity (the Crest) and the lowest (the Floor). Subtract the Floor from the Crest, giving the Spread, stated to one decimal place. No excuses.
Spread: 1.9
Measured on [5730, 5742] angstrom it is 2.9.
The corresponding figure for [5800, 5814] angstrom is 3.8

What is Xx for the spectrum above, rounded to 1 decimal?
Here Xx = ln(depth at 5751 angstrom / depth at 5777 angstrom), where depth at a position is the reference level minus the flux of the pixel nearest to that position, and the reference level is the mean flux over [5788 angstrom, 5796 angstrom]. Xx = -1.7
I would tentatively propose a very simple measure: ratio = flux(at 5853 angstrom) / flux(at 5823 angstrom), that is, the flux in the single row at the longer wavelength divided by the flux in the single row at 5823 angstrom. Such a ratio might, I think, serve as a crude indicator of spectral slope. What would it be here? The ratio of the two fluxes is 1.23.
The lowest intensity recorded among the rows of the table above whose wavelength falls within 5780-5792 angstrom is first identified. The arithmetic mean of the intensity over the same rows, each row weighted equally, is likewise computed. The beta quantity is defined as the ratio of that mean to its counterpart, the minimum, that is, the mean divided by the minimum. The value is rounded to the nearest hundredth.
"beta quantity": 1.07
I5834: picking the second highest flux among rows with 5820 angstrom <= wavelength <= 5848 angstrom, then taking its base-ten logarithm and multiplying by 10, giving 14.41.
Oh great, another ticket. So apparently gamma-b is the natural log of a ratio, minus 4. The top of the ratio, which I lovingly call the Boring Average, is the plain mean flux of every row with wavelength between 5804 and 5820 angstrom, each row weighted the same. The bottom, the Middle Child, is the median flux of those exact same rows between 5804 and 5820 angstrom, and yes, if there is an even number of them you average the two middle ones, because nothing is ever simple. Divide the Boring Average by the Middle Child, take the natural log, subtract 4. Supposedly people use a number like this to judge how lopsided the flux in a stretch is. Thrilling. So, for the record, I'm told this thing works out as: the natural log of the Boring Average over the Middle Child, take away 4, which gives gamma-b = -4.02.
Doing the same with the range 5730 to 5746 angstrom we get -3.99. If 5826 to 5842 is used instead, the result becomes -3.97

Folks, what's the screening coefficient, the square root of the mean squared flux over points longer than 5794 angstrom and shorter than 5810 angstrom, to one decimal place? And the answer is 23.8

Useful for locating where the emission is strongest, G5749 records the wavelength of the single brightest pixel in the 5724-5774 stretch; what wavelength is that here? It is 5743 angstrom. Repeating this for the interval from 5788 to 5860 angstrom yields 5835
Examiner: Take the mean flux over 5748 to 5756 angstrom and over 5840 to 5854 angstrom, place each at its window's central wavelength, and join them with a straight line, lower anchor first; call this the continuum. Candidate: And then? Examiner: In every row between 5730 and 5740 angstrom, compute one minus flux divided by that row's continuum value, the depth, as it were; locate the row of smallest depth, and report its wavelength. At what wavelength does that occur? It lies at 5733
